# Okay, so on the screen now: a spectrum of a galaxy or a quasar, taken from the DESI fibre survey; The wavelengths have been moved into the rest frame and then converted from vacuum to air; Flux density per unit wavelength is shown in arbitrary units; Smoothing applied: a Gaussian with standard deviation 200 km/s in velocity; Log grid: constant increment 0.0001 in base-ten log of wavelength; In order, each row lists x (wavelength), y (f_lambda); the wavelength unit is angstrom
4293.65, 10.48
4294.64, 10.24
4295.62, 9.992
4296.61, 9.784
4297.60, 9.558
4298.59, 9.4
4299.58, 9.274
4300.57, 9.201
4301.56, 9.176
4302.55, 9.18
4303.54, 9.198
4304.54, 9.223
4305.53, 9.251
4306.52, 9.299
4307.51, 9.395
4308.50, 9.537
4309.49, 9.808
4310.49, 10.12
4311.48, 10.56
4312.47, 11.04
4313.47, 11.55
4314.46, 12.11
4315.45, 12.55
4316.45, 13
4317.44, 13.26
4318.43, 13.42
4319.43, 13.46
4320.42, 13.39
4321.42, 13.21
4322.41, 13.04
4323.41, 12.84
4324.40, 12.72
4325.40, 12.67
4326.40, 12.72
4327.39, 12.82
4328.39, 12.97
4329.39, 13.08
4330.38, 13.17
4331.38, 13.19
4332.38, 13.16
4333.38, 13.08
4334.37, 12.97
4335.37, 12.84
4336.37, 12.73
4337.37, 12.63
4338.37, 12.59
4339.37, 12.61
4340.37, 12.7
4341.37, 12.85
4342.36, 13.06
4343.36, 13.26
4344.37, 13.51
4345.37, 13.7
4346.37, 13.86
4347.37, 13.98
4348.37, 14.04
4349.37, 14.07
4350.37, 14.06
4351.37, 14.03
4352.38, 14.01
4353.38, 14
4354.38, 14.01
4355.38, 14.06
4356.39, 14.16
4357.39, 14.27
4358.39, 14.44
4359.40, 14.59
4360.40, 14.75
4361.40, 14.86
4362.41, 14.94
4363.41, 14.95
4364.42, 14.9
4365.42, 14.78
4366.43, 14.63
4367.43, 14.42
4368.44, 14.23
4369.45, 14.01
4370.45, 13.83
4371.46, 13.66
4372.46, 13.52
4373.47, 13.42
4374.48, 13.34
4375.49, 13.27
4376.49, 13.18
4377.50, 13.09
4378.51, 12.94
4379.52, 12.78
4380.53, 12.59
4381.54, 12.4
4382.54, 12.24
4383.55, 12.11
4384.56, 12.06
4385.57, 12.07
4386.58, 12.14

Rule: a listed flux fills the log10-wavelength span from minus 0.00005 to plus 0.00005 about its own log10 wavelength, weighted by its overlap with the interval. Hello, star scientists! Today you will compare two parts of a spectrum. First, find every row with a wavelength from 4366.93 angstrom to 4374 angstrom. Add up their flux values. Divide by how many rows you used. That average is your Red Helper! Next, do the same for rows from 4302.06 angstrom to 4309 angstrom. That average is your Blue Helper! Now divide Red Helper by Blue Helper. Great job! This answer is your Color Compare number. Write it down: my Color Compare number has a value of 1.5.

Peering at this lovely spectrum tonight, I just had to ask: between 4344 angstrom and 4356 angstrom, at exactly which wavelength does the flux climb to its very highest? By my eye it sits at 4349.37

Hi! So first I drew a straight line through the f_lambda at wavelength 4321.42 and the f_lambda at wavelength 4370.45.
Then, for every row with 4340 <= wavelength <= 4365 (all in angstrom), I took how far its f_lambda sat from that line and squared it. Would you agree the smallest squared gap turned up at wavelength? 4344.37 angstrom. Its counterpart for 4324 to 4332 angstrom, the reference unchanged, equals 4331.38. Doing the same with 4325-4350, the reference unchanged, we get 4344.37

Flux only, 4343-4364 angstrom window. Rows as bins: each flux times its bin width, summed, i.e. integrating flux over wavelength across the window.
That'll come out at 298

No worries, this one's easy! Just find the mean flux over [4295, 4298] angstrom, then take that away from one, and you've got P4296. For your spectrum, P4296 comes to -8.8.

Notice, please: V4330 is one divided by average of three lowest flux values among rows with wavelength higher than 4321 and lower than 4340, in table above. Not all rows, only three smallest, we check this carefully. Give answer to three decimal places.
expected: 0.079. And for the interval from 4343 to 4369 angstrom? 0.074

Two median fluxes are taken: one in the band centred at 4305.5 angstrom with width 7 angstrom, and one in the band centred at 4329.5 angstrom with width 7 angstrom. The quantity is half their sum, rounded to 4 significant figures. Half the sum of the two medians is 11.17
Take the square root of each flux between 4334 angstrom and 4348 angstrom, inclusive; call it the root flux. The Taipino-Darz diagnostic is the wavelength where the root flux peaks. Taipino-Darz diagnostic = 4347.37 angstrom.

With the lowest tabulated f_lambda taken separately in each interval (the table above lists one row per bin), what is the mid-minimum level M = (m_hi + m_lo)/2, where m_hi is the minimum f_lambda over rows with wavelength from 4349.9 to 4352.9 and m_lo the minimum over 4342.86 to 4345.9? 13.6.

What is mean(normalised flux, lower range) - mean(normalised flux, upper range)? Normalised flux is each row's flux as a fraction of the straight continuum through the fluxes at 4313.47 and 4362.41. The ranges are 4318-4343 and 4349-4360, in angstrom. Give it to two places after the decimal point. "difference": 0.04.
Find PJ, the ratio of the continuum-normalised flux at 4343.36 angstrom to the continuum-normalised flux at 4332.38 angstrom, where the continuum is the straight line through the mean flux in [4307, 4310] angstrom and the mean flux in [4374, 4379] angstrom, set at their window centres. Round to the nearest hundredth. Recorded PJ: 0.96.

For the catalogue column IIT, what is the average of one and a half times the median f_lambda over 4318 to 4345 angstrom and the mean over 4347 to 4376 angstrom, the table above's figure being 16.8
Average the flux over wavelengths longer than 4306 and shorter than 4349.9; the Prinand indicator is 12.6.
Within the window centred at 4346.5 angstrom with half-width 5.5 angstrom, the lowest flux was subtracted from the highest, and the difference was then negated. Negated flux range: -1.2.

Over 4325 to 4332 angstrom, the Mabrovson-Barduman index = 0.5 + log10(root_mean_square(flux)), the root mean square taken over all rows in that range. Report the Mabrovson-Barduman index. 1.612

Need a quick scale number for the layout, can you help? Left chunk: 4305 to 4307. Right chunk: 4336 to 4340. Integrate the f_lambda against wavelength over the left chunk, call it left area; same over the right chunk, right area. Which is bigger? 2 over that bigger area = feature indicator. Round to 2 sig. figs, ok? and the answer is 0.040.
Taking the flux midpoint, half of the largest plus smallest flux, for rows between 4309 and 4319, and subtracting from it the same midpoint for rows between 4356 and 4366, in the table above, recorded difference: -2.9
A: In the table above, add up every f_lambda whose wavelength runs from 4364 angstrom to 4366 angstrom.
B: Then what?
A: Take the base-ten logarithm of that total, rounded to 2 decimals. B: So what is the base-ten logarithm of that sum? 1.47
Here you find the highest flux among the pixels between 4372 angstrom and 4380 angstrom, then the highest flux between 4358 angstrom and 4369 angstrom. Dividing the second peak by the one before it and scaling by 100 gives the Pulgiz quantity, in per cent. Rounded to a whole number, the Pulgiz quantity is 111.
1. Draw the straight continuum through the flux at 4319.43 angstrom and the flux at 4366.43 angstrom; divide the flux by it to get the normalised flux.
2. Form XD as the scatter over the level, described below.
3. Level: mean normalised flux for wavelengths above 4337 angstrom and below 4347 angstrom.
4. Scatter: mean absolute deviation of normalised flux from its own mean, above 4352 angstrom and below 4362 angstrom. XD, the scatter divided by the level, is 0.016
